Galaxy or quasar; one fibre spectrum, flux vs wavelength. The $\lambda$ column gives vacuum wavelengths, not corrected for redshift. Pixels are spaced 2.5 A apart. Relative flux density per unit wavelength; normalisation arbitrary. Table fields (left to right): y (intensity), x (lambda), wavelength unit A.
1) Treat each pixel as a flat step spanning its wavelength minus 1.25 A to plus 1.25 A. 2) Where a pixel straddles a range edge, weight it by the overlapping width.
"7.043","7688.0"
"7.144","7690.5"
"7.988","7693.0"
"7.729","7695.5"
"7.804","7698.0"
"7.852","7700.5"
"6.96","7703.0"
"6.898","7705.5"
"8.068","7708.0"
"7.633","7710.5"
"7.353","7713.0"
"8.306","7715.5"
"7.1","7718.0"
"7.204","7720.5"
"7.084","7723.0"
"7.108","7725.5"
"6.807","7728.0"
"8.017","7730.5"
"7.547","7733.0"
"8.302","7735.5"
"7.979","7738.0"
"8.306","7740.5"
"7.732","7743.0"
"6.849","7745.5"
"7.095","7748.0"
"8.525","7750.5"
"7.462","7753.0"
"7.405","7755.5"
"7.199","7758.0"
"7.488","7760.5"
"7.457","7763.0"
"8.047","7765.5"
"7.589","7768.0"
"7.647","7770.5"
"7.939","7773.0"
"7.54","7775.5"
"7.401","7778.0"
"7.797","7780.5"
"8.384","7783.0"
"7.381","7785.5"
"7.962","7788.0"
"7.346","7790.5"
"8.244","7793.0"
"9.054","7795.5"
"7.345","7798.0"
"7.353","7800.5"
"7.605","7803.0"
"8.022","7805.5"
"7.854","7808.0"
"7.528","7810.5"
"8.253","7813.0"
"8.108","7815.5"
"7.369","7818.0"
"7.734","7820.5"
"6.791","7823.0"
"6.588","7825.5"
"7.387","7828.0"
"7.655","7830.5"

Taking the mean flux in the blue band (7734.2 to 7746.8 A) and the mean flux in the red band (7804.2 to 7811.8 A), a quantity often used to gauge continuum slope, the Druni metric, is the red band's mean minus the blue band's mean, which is 0.0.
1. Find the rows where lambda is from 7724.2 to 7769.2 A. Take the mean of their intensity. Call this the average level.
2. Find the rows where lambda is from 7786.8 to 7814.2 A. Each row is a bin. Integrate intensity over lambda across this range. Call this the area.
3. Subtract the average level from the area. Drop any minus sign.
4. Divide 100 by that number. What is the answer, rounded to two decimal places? 0.48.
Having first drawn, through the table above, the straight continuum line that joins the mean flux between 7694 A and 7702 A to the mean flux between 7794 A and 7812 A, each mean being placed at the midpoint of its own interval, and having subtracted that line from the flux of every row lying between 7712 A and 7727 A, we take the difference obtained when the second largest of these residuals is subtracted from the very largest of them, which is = 1.0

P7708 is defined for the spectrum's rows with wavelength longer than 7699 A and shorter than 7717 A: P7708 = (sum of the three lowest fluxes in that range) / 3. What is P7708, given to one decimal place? 7.1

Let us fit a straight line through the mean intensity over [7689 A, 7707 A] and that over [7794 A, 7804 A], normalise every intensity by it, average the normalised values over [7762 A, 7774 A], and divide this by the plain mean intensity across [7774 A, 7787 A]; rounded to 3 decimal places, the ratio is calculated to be 0.130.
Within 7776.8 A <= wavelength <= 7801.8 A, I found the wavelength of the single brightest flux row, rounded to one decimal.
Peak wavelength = 7795.5 A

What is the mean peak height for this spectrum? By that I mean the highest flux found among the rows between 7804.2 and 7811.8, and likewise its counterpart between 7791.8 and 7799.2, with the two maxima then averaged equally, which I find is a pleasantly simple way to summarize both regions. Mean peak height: 8.54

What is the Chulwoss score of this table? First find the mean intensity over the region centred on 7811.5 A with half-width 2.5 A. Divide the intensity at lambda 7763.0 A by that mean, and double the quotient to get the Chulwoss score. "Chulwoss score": 1.89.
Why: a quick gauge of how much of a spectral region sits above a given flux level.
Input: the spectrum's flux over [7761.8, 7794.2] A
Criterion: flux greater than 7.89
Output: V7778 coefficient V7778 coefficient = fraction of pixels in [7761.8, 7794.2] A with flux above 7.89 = 0.38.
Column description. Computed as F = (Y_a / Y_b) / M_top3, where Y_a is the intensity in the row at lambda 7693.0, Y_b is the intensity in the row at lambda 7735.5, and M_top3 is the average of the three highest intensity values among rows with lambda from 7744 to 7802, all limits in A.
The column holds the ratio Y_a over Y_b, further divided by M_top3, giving 0.111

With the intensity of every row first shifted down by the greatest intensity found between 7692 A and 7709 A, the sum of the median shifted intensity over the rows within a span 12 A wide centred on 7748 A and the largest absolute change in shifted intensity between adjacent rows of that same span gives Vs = 0.8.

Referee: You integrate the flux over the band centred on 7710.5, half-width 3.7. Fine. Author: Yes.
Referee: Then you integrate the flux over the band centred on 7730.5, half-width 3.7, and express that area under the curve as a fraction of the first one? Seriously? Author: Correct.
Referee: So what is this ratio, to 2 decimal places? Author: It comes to 0.97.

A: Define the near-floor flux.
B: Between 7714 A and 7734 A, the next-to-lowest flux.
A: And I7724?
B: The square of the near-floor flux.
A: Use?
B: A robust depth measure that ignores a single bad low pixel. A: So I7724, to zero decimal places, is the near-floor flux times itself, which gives 50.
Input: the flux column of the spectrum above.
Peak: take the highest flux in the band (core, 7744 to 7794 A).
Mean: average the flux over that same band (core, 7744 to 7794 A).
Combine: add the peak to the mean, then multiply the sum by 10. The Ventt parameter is 162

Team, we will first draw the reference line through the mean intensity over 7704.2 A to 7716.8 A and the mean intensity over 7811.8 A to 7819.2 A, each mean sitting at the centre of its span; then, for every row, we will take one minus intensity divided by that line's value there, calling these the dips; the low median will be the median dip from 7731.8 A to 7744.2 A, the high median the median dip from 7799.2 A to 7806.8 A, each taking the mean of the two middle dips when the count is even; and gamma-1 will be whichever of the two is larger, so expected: 0.035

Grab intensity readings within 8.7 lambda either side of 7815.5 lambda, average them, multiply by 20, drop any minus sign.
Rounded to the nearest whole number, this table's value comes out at 153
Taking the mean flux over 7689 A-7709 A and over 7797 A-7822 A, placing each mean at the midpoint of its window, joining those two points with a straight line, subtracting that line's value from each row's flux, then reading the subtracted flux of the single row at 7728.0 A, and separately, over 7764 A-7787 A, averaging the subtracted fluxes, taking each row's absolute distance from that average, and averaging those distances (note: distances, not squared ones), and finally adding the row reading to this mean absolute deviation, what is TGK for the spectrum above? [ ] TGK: -0.5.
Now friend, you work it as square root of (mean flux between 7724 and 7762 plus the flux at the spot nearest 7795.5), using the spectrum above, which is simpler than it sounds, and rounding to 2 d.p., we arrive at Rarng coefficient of 4.08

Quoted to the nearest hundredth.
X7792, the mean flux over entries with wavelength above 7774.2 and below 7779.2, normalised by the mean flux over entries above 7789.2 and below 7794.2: 0.96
